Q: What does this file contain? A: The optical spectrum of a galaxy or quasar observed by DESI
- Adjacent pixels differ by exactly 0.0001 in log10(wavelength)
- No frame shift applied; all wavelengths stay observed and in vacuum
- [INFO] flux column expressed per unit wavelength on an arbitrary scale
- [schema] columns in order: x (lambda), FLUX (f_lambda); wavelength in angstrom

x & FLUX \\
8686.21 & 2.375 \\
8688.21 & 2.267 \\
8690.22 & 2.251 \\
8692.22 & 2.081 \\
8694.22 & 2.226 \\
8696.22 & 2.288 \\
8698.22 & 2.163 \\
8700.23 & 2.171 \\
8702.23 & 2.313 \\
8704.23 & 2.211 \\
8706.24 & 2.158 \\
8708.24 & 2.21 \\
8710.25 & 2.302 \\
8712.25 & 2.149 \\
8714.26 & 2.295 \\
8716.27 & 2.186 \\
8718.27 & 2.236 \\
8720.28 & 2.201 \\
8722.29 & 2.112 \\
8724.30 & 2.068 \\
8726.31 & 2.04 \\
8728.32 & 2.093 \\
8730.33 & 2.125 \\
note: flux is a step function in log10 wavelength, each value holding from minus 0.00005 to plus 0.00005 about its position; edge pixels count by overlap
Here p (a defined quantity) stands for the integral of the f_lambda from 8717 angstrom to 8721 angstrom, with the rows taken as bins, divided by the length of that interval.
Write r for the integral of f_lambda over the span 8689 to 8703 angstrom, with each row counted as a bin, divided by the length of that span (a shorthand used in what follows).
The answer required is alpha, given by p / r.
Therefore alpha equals 1.00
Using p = 2.22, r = 2.21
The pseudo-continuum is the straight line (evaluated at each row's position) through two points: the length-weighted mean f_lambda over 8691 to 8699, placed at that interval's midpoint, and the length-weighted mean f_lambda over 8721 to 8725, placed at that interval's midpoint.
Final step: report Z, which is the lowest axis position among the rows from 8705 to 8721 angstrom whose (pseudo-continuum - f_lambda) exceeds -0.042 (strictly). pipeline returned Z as 8706.24 angstrom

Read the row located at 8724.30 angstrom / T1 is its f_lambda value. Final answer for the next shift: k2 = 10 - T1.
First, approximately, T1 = 2.068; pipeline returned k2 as 7.93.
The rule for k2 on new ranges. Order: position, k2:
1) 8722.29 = 7.89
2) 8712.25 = 7.85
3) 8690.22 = 7.75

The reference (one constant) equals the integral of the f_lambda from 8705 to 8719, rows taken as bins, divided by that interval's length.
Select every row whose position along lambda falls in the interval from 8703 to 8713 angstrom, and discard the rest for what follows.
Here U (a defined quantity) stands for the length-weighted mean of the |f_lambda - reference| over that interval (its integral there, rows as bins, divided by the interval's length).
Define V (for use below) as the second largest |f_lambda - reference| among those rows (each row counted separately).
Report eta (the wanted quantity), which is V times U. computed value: 0.0033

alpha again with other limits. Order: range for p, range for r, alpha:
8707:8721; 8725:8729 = 1.08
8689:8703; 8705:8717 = 1.00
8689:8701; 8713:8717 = 0.98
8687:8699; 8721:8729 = 1.07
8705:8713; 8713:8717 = 0.99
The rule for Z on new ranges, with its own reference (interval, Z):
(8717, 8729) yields 8722.29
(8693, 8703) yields 8694.22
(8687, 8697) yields 8690.22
